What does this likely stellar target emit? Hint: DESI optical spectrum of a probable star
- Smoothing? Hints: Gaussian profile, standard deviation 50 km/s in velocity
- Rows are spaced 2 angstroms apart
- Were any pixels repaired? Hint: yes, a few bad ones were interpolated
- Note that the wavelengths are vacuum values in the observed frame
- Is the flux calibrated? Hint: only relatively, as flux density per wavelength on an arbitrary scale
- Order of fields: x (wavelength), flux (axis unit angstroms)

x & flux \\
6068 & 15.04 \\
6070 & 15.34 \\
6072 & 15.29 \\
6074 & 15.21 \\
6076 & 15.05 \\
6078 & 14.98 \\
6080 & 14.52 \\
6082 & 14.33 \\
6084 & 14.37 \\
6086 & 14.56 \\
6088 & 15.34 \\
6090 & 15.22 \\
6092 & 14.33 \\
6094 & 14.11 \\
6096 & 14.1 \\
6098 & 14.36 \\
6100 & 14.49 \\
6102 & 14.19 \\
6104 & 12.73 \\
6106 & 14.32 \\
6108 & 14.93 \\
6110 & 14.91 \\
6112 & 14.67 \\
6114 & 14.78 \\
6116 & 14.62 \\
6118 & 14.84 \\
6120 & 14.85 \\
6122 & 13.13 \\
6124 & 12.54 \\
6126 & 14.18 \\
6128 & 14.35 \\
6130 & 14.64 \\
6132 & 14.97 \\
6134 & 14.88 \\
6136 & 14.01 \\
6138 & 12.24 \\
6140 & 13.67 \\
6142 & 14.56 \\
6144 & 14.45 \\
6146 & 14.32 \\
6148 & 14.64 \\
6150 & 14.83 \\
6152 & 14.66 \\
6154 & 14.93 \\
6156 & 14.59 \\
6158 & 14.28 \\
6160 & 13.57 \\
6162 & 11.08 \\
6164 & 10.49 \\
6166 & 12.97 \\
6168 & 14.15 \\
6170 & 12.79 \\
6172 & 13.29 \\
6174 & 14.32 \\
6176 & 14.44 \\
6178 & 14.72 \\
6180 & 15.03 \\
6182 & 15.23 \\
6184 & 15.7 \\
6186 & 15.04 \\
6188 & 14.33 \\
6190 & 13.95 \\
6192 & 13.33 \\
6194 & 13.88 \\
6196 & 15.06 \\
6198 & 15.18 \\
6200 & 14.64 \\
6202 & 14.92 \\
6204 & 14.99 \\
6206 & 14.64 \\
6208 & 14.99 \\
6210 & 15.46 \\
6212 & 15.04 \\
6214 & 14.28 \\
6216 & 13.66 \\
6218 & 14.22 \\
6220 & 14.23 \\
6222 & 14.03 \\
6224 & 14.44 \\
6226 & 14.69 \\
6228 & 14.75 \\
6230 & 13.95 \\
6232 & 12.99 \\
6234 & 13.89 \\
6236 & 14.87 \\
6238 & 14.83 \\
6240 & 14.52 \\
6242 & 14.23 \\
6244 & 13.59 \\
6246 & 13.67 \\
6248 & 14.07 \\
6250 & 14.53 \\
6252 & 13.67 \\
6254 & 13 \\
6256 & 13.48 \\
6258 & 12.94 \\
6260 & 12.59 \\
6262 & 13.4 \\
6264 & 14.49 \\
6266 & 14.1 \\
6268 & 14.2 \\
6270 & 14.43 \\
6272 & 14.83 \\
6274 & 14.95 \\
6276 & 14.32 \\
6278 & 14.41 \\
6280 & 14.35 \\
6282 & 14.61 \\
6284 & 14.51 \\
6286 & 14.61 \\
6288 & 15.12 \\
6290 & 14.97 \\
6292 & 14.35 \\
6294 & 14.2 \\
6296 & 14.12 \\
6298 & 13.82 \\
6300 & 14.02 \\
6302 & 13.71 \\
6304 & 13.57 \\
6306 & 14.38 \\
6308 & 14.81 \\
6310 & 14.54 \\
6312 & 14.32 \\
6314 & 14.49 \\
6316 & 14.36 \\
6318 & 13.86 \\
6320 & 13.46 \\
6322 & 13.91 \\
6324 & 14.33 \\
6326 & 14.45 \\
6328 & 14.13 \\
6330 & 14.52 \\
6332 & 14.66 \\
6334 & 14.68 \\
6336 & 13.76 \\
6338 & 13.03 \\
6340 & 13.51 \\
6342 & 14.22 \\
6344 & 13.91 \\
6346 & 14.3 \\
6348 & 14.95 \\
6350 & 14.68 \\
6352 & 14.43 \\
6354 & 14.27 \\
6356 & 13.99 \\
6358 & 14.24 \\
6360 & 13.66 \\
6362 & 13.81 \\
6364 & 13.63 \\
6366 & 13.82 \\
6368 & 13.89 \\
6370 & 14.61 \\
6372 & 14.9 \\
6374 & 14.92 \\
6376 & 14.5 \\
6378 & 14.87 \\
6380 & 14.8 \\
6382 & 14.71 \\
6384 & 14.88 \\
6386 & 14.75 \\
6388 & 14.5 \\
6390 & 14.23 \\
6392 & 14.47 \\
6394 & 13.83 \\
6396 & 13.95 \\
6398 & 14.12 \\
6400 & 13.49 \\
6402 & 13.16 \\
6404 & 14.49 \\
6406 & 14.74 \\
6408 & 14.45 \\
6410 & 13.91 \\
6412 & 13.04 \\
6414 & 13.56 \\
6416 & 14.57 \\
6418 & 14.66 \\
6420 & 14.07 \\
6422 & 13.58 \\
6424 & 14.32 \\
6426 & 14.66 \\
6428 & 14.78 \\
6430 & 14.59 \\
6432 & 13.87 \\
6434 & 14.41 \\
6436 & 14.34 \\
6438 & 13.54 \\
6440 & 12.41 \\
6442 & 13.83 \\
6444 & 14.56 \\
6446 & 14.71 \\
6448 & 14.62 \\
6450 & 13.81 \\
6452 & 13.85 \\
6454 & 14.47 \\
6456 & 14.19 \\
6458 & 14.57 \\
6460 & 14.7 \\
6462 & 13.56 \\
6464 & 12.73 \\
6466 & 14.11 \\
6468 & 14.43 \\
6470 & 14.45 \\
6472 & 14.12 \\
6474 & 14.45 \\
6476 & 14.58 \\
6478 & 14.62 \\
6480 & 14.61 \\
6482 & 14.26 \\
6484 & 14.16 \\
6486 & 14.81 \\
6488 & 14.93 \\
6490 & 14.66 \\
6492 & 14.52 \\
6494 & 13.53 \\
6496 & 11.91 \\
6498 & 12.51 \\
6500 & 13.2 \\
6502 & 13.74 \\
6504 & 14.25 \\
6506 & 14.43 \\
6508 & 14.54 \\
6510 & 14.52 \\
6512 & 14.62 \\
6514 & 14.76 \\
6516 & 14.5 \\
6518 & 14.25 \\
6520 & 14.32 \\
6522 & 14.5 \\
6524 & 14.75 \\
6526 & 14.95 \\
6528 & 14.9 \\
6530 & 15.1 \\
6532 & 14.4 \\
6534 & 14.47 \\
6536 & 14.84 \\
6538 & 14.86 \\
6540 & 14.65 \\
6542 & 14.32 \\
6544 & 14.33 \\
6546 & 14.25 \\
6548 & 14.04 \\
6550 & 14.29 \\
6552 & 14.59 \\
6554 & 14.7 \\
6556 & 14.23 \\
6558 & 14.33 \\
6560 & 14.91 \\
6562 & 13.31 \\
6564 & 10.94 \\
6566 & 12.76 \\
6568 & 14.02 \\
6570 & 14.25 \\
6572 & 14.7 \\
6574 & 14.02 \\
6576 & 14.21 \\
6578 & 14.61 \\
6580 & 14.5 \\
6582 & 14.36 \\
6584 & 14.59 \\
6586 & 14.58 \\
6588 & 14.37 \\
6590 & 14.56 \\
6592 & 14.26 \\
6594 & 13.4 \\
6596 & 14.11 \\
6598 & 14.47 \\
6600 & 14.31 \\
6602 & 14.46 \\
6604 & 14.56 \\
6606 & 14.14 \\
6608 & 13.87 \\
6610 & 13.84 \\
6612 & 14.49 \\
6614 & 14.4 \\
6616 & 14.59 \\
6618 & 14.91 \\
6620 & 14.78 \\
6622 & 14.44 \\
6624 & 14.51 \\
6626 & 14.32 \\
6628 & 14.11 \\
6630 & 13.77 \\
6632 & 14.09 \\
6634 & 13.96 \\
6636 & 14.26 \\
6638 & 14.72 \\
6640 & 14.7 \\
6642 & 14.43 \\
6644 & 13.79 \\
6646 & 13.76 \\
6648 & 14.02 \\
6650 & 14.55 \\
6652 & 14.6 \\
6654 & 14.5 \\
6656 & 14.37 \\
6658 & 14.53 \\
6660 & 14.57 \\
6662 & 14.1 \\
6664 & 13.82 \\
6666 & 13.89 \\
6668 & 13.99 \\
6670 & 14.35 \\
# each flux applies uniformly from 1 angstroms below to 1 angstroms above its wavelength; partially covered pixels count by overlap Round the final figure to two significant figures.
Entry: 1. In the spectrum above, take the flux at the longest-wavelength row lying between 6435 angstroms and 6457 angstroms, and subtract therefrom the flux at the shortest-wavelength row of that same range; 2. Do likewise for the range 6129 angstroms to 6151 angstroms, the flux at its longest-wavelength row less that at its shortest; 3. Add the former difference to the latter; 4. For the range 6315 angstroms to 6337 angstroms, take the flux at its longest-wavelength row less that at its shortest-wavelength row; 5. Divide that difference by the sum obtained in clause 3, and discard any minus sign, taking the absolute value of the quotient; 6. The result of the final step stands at 15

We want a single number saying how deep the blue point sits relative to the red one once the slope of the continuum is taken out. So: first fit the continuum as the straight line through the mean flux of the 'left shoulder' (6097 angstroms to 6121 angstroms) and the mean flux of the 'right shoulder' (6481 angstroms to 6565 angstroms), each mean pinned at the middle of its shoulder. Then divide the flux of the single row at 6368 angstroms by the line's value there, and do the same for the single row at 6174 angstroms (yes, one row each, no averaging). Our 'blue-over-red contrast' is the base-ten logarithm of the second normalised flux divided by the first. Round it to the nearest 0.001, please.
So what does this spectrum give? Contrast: 0.010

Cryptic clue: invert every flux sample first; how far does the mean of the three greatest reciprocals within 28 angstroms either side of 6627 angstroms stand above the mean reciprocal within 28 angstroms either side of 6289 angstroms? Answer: 0.003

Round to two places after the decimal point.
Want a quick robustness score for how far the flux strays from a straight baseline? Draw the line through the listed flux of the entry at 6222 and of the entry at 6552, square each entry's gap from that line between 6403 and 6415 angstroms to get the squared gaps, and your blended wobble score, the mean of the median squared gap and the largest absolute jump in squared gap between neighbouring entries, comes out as 0.85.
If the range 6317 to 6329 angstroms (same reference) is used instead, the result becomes 0.26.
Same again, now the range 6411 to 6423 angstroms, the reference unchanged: 0.72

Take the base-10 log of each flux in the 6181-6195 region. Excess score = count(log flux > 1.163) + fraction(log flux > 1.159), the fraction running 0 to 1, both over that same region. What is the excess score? 3.4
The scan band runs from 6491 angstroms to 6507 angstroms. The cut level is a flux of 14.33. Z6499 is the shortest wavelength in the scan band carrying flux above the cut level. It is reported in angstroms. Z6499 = 6492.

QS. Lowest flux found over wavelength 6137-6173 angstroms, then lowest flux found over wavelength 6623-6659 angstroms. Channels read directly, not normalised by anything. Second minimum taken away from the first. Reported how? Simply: -3.3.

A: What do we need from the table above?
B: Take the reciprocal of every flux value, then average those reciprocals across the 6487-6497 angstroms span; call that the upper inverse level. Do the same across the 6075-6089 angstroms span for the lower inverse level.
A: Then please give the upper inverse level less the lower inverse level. 0.0045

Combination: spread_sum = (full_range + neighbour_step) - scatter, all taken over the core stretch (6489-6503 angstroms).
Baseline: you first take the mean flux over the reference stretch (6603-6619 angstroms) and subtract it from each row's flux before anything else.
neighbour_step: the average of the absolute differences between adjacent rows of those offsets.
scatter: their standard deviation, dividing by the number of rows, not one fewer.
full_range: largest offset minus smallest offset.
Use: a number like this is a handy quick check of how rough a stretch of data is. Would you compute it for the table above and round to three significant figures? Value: 2.59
